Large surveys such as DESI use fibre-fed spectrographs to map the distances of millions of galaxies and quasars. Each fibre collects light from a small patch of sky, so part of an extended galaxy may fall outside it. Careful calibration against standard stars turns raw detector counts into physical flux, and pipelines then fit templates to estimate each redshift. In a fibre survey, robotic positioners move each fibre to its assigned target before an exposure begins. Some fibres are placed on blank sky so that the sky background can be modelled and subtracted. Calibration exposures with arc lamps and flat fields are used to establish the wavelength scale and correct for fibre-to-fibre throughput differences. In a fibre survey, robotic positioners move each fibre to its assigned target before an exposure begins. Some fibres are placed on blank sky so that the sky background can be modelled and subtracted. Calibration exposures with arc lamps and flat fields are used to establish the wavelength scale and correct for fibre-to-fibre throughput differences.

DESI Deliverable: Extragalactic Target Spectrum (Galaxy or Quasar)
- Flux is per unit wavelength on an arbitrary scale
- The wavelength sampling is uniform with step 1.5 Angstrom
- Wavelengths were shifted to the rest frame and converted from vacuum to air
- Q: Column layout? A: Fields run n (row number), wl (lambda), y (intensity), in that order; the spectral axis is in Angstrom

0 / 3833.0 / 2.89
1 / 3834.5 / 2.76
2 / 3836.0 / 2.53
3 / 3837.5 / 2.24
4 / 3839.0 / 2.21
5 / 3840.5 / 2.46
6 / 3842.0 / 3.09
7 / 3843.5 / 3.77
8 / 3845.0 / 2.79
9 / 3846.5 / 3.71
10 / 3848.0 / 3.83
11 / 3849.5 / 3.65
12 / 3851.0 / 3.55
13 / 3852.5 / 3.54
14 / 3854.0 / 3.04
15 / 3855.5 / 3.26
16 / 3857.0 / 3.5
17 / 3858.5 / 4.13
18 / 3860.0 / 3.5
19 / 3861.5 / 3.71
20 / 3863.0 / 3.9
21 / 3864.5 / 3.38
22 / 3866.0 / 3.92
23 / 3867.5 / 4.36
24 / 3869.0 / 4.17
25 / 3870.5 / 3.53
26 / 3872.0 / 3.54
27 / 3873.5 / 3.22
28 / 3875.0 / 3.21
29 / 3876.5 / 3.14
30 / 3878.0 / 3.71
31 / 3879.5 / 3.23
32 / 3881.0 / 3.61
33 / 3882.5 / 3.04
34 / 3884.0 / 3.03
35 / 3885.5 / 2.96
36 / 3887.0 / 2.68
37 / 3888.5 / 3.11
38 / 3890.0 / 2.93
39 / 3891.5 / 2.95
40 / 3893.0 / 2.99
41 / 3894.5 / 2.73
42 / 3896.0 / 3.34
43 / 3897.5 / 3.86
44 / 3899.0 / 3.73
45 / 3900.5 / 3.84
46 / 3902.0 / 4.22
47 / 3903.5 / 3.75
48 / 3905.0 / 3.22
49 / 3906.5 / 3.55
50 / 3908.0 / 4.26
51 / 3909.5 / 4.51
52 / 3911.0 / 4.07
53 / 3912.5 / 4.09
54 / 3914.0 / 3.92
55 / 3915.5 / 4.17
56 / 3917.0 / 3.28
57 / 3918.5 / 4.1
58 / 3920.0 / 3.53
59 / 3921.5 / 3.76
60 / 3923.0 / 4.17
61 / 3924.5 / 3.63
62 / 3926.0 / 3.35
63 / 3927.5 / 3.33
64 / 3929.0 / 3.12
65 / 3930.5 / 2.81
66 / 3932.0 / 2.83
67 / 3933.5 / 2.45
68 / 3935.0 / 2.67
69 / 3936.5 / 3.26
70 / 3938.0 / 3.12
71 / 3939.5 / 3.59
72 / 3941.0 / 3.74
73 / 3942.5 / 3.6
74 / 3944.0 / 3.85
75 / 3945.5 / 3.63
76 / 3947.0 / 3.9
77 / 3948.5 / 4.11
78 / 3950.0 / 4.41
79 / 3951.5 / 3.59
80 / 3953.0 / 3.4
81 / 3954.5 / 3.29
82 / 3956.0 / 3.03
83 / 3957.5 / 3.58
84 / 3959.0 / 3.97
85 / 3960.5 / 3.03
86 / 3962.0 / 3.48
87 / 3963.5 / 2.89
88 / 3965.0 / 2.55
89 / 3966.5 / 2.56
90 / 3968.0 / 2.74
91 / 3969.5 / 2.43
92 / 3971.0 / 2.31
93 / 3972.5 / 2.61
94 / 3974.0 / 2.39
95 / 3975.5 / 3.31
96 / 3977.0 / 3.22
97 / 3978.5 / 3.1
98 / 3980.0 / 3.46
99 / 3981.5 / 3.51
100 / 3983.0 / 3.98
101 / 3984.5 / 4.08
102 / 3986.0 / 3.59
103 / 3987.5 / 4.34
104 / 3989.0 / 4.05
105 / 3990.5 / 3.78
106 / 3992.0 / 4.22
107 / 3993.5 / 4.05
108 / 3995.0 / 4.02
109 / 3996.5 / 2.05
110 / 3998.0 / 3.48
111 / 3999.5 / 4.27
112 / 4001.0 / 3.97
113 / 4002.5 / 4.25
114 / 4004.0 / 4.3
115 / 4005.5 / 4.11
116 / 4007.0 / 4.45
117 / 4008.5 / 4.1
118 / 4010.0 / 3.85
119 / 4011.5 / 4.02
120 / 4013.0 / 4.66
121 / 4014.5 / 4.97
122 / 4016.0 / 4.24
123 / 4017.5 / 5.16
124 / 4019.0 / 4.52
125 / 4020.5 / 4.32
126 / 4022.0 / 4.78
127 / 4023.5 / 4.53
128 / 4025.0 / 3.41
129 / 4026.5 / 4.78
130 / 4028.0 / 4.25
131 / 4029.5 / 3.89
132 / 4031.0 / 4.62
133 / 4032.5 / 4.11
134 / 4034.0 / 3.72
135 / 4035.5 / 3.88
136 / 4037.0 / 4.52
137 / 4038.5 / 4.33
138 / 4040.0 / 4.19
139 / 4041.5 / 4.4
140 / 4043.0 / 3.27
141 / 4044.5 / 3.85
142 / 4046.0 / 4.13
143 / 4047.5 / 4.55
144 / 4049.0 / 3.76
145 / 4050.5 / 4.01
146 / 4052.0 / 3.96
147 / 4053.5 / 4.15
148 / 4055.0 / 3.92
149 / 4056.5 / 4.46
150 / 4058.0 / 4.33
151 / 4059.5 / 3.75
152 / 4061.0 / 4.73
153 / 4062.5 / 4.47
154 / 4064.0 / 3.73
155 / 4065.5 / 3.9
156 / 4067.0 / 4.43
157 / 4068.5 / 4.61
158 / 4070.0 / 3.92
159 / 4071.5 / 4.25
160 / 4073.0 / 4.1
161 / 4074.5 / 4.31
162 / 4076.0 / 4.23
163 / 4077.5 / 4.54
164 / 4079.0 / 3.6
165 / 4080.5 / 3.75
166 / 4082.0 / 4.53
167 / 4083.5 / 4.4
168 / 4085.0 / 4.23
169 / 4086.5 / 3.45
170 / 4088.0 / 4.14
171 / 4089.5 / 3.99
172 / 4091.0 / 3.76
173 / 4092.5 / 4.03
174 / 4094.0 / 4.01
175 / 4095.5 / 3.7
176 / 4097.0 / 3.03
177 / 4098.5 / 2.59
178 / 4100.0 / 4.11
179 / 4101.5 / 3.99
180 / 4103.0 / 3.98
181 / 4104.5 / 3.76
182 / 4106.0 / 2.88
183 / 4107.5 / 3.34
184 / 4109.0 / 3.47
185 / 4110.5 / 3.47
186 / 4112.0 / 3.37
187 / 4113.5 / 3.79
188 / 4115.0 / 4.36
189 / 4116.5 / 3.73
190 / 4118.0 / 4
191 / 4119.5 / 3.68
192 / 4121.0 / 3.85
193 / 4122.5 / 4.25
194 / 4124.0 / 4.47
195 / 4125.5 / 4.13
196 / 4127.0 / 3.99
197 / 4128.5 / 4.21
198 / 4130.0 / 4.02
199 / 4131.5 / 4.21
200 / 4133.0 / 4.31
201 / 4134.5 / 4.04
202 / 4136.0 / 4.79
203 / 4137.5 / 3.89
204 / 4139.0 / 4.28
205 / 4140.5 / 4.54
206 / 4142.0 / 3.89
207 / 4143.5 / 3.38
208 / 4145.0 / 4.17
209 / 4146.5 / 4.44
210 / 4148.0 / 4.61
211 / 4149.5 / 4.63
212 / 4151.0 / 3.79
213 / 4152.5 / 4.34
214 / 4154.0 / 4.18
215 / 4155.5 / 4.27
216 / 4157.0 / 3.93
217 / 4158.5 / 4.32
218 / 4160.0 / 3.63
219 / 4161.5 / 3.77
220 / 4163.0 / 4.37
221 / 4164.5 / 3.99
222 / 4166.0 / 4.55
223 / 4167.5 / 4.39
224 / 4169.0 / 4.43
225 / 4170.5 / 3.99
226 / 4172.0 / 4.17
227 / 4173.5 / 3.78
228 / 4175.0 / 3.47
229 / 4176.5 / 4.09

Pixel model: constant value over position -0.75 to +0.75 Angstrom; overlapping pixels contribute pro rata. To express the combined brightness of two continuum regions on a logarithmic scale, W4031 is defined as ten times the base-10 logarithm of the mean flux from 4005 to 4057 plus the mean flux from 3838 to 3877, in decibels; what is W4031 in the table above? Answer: 8.9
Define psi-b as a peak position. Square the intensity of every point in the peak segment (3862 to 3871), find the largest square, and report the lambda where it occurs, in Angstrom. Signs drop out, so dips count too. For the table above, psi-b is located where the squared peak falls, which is 3867.5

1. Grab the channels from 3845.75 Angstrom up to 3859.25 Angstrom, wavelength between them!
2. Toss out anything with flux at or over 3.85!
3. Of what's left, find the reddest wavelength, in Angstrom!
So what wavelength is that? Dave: 3857.0 Angstrom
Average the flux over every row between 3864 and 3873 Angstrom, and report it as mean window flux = 3.8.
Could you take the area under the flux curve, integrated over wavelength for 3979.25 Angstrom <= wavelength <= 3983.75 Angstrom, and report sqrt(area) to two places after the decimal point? 4.05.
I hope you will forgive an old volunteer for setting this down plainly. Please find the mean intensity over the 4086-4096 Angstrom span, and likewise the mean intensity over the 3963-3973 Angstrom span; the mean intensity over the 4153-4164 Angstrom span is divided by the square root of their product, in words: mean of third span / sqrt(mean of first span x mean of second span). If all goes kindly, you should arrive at 1.29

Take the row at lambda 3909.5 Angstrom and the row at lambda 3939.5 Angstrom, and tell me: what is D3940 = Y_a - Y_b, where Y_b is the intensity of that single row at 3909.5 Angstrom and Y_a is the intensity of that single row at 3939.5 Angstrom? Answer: -0.9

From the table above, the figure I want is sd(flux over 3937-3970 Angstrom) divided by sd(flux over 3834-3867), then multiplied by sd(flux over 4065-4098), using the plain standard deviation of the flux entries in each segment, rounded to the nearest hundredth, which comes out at 0.36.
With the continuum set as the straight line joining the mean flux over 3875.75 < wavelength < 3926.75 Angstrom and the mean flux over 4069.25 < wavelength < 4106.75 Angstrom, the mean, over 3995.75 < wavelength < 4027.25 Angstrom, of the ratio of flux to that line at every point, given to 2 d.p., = 1.12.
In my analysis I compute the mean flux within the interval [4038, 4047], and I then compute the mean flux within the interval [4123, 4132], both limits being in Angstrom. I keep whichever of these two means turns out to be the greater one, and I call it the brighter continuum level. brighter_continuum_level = 4.17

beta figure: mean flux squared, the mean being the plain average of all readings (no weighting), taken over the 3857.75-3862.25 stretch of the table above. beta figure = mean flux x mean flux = 14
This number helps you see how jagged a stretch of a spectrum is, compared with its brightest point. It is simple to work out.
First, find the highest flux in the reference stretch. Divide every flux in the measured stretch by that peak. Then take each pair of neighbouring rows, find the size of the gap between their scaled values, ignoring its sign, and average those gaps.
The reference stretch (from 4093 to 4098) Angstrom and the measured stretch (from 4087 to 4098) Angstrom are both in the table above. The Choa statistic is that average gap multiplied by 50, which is 3.4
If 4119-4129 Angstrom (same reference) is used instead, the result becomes 3.1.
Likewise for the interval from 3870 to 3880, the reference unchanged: 3.0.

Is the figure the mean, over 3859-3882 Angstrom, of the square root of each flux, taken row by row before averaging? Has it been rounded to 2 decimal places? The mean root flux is 1.90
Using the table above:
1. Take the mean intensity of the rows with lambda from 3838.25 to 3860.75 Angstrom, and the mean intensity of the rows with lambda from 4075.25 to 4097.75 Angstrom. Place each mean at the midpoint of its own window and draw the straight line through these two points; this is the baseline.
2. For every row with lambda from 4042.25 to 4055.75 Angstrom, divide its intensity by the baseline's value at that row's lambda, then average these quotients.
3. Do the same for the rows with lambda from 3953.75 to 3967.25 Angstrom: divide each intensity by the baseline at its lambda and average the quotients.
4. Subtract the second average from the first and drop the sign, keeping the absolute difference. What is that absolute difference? 0.16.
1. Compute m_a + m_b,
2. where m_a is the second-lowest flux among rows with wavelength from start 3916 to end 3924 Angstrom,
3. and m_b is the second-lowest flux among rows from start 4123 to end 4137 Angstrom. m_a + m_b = 7.55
